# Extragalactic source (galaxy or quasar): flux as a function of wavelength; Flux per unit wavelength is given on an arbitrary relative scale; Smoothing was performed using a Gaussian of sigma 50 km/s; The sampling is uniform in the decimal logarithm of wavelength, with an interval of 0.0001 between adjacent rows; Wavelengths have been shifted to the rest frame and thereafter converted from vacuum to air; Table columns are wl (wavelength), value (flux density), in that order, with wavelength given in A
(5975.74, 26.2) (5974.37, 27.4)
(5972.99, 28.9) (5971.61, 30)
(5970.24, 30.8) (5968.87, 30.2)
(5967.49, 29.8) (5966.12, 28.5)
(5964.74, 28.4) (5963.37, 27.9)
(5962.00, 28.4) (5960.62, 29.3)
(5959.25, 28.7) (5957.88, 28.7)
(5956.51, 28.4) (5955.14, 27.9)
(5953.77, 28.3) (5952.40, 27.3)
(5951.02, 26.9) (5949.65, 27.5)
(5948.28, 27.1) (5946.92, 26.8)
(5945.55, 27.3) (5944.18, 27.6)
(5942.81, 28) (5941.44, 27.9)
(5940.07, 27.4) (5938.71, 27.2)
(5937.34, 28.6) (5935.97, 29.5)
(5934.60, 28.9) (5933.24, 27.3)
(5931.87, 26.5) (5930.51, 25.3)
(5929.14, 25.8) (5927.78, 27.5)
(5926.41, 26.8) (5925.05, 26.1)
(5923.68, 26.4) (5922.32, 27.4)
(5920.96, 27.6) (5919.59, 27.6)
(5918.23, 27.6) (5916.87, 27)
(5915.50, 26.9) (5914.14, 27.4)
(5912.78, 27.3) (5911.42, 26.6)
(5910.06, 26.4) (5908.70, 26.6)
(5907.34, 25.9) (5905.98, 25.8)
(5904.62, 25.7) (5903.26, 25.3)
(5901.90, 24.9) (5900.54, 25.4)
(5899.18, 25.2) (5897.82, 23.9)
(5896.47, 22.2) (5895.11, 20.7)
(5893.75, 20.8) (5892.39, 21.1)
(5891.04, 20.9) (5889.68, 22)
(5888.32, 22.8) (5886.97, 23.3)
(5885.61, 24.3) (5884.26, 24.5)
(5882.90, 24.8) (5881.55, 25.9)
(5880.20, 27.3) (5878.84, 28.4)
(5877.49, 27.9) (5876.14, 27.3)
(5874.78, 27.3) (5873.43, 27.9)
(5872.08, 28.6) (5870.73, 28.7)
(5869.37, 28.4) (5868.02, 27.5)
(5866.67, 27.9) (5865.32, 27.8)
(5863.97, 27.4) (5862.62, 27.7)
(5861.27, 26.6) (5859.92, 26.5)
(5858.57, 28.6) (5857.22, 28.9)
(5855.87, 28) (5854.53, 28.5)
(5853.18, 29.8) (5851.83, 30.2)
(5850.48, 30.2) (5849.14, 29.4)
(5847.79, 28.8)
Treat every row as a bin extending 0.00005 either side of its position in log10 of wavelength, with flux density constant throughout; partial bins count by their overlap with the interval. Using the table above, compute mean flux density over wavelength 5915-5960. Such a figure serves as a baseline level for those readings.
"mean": 27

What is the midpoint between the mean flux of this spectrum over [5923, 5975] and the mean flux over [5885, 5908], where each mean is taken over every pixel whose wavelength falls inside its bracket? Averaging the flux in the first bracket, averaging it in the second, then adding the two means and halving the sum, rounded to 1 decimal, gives 25.7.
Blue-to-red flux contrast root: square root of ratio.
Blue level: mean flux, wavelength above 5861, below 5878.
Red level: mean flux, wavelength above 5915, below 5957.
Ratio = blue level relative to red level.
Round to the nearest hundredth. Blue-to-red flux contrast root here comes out 1.01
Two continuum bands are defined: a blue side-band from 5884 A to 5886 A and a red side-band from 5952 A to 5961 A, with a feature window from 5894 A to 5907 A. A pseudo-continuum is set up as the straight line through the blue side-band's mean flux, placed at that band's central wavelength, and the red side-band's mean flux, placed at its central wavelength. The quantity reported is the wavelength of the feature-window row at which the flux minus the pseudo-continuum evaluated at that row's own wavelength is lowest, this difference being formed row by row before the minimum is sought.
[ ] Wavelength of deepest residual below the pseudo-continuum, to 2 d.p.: 5895.11 A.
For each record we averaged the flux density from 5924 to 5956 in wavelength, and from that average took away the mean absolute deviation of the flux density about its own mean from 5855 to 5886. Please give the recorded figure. 26.4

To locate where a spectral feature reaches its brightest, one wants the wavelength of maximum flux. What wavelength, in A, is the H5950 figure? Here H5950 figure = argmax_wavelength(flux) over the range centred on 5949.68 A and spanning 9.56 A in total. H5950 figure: 5953.77 A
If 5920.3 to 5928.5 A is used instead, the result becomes 5920.96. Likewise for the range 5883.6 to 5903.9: 5900.54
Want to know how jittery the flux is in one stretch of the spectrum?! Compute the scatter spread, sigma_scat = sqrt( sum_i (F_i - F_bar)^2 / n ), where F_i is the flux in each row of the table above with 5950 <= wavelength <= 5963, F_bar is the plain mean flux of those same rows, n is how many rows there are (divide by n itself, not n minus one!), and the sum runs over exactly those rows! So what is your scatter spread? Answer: 0.70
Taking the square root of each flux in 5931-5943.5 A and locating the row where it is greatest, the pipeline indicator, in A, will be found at 5935.97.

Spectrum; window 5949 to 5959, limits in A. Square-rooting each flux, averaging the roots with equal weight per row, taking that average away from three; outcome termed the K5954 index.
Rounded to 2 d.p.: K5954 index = -2.28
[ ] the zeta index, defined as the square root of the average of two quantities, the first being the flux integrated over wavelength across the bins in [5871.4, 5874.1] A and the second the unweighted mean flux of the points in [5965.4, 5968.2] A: 7.3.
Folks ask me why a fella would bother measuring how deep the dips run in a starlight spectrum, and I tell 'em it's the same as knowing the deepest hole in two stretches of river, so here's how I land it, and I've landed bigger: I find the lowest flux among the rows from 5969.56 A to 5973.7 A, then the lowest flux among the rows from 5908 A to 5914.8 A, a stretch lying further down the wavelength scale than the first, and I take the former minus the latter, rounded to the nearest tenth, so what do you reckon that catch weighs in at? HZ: 2.5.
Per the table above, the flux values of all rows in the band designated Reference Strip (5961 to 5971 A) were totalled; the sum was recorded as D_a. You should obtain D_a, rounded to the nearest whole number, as 204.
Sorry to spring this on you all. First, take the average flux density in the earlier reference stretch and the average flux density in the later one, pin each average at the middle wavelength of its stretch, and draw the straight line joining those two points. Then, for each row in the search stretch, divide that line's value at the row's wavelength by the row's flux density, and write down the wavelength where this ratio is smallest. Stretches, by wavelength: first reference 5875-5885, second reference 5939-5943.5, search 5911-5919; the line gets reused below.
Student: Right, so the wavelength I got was 5918.23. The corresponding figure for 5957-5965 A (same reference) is 5960.62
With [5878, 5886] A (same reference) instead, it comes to 5878.84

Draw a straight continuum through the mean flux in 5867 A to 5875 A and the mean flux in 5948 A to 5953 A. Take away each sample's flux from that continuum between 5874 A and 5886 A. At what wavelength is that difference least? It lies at 5878.84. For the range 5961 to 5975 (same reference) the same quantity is 5970.24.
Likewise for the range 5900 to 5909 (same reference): 5908.70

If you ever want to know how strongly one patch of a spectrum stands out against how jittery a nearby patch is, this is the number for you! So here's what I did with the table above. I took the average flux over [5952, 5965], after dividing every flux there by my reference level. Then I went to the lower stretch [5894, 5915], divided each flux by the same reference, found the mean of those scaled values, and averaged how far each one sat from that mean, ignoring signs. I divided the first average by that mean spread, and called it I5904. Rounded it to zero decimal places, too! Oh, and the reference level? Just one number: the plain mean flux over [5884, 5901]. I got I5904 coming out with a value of 22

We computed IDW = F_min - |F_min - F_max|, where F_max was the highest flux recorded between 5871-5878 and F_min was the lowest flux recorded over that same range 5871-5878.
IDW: 26.0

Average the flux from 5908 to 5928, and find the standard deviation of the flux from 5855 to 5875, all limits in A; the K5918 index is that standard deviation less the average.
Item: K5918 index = -26.3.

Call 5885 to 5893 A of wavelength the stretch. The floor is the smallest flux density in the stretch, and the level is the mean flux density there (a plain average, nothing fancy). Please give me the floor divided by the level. 0.93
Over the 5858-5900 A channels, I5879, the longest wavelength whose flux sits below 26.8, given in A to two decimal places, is 5899.18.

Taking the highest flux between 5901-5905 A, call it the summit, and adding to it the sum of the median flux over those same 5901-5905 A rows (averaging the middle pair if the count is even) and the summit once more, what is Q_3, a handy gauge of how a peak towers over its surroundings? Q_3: 76.7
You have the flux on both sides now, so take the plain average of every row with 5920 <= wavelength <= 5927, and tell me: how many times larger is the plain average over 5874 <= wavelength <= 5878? 1.02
